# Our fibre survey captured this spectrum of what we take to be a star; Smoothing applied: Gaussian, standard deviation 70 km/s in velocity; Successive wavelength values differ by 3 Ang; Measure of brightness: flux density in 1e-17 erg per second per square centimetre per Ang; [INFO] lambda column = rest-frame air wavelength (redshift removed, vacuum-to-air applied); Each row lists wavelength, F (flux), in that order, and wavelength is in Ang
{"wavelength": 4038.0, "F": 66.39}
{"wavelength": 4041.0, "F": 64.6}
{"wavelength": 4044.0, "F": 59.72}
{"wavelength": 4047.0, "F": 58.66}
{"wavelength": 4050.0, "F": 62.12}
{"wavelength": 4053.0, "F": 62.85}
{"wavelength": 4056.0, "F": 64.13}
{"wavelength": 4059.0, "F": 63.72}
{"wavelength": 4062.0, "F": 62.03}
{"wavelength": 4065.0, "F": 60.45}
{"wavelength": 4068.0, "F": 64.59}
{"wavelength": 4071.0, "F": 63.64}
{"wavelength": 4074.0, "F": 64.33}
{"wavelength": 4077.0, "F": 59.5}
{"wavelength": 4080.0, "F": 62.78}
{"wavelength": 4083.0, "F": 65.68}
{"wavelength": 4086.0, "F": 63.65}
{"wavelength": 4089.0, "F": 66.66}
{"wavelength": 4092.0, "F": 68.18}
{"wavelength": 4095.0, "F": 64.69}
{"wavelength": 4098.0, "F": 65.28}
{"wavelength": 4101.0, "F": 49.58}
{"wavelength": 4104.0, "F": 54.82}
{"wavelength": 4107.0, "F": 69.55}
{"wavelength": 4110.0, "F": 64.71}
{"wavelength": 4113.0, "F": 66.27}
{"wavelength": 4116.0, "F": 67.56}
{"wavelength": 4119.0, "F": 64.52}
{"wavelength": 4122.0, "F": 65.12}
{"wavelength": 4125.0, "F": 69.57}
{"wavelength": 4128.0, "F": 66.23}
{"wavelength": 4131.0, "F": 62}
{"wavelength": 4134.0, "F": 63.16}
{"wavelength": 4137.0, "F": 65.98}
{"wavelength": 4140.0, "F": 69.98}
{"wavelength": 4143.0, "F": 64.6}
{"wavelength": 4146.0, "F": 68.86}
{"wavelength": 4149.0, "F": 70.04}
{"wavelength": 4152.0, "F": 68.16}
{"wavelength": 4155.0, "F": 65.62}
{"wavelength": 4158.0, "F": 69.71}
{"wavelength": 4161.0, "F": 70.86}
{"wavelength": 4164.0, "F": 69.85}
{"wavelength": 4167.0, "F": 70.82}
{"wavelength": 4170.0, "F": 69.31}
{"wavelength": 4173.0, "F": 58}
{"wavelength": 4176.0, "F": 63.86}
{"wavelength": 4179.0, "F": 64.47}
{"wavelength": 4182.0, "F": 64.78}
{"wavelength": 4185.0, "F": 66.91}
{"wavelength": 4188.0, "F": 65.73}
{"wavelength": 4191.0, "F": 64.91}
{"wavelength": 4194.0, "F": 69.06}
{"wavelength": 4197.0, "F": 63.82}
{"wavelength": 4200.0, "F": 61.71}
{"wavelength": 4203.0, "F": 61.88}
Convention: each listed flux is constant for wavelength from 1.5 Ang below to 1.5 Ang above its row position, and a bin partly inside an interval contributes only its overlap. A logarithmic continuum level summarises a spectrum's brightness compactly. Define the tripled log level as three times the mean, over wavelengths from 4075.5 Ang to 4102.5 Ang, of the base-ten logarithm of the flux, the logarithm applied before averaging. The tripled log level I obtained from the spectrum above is 5.39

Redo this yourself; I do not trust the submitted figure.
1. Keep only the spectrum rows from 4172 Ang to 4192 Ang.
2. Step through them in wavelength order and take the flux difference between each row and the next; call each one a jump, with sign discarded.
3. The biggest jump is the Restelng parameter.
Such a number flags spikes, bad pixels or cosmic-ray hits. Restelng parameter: 5.9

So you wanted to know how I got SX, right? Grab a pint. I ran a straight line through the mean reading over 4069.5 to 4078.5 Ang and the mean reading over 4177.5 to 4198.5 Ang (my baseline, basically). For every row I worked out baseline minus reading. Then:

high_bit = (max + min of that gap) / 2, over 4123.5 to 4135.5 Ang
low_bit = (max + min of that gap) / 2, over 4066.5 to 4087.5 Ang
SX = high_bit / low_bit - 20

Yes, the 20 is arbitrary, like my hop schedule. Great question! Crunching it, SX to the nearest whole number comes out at -47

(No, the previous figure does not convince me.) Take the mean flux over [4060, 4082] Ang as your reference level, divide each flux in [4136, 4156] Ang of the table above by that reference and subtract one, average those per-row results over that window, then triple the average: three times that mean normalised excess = 0.25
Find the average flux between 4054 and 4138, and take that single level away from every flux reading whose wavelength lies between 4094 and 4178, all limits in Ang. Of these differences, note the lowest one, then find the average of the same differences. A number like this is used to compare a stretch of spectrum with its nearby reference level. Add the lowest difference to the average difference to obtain -12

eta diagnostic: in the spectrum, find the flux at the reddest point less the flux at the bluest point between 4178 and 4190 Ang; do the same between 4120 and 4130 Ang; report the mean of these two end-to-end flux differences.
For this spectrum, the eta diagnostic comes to 1.2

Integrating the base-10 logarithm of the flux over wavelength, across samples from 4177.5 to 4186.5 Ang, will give 16.3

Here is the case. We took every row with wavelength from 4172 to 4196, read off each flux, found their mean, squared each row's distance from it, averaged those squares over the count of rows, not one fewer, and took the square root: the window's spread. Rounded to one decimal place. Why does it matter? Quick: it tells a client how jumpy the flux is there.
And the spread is 3.0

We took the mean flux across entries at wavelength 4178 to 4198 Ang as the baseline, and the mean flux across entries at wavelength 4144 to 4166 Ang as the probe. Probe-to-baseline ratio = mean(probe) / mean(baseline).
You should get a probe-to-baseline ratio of 1.05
